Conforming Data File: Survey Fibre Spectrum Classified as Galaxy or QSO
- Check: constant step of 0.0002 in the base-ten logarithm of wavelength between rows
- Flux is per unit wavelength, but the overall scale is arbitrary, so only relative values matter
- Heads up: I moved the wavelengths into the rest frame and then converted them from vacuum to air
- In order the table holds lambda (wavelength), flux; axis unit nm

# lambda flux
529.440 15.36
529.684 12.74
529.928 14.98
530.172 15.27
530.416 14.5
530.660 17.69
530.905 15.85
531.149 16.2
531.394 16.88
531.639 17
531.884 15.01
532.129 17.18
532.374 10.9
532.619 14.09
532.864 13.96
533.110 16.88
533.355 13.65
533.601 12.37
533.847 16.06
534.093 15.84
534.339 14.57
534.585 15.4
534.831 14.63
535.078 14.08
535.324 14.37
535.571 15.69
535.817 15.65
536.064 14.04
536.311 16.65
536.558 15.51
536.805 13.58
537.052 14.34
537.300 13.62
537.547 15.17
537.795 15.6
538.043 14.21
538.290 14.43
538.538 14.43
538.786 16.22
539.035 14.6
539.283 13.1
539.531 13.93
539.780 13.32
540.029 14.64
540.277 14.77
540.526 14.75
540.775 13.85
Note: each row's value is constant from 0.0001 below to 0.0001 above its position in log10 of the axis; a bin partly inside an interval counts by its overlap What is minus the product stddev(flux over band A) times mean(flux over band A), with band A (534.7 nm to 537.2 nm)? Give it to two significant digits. -14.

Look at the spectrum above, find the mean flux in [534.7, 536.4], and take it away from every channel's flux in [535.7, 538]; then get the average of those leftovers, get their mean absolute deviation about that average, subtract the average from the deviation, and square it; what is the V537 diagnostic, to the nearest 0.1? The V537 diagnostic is 1.0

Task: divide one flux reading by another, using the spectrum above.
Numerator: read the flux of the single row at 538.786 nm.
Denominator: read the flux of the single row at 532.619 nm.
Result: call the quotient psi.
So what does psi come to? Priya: 1.15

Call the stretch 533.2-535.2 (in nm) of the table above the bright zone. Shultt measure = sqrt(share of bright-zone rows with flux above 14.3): 0.79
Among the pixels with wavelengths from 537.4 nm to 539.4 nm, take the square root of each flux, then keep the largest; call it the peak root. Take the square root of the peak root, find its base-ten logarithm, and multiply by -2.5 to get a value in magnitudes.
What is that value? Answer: -0.756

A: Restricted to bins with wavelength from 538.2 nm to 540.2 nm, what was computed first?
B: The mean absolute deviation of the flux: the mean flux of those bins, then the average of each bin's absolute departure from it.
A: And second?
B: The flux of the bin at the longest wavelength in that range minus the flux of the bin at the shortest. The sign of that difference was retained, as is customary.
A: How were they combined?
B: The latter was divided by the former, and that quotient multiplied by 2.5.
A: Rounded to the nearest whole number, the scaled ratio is 1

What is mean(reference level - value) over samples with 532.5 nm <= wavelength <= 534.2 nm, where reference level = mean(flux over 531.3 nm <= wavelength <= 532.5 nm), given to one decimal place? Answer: 0.7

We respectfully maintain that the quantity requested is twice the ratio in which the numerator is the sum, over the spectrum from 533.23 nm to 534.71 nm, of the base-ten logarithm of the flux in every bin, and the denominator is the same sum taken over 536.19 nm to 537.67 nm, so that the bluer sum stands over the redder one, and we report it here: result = 1.99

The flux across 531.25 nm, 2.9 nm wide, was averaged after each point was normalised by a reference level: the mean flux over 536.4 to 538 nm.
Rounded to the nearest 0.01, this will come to 1.06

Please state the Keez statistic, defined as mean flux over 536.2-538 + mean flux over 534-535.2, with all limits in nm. 29.8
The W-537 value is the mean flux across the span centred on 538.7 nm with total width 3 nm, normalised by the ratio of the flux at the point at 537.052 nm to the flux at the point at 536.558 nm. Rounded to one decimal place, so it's 15.6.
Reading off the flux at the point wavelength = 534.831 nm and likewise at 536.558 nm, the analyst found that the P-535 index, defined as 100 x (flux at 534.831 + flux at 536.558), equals 3014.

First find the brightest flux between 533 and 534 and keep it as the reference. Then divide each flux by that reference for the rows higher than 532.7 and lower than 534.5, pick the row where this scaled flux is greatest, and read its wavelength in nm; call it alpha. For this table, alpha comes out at 533.110 nm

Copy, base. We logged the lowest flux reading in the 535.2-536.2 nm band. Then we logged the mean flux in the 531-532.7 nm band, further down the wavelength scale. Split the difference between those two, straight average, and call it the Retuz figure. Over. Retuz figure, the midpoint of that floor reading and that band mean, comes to 14.7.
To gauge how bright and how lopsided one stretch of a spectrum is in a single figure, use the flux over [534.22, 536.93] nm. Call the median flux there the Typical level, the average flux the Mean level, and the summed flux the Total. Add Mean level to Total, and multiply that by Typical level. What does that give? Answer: 2620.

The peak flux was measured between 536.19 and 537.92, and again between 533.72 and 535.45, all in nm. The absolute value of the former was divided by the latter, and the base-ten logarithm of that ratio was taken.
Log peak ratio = 0.02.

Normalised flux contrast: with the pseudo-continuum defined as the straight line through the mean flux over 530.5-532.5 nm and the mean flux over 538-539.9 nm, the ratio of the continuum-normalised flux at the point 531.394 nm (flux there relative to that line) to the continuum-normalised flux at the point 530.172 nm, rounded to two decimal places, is 1.12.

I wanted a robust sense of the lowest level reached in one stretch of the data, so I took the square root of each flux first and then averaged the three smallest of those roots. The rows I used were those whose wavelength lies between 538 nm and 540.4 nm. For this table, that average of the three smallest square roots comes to 3.67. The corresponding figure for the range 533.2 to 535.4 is 3.65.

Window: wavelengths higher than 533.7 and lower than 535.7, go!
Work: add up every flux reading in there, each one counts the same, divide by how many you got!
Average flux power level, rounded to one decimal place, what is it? 15.1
